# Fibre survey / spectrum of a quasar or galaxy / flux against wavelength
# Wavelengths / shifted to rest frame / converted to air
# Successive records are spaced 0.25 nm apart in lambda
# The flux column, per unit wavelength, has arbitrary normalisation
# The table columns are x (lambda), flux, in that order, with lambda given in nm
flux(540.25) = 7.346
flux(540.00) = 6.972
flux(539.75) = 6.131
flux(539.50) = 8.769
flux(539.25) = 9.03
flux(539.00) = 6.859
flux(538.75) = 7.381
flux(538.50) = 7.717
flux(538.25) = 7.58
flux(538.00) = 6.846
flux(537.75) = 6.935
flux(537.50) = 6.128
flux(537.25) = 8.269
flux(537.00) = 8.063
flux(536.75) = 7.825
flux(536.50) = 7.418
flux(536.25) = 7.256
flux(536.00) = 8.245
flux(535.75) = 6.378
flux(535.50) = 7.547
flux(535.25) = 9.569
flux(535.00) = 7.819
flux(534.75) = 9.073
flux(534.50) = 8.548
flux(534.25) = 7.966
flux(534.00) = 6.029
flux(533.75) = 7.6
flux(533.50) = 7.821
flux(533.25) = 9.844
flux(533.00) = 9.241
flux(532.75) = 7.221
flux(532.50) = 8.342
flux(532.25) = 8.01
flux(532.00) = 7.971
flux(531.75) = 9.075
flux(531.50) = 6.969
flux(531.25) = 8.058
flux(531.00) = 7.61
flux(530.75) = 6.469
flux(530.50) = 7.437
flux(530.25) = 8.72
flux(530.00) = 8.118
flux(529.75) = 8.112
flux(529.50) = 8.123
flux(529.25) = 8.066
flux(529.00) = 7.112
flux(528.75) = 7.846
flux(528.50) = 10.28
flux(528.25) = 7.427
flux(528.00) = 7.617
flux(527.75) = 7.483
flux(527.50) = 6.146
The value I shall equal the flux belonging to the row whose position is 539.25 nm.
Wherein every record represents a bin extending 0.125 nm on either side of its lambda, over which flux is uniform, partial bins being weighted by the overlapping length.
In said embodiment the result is 9.03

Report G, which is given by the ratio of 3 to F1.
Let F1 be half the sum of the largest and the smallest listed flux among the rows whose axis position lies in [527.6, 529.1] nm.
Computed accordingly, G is 0.34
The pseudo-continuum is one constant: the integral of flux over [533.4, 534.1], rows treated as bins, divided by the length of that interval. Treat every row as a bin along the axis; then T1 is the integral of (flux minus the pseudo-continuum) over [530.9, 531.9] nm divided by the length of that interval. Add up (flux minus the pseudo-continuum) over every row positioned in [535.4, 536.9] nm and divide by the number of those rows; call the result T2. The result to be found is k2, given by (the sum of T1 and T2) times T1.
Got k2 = 0.81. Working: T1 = 0.77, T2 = 0.3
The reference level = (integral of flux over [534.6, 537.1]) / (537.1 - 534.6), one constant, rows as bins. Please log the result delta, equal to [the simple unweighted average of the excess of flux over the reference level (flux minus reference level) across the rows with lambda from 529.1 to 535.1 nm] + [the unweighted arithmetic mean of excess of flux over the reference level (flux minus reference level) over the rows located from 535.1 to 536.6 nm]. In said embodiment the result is -0.10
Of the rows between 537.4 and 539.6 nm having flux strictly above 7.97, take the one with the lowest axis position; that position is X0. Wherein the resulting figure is 539.25 nm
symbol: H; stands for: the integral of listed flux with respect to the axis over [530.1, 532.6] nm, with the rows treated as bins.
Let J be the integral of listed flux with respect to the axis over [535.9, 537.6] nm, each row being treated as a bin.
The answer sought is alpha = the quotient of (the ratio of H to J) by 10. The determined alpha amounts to 0.15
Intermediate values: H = 20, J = 13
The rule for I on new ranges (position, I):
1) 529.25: 8.066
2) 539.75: 6.131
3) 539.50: 8.769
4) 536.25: 7.256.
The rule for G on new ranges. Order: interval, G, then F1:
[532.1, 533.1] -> 0.36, 8.2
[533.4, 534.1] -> 0.43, 6.9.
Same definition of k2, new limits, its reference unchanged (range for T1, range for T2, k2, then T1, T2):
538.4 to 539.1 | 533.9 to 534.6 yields 0.08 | 0.16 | 0.3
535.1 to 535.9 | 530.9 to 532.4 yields 0.99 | 0.68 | 0.8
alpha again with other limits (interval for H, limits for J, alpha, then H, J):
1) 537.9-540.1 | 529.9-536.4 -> 0.03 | 16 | 52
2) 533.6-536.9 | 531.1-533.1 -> 0.16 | 26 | 16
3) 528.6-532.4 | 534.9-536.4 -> 0.26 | 30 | 12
